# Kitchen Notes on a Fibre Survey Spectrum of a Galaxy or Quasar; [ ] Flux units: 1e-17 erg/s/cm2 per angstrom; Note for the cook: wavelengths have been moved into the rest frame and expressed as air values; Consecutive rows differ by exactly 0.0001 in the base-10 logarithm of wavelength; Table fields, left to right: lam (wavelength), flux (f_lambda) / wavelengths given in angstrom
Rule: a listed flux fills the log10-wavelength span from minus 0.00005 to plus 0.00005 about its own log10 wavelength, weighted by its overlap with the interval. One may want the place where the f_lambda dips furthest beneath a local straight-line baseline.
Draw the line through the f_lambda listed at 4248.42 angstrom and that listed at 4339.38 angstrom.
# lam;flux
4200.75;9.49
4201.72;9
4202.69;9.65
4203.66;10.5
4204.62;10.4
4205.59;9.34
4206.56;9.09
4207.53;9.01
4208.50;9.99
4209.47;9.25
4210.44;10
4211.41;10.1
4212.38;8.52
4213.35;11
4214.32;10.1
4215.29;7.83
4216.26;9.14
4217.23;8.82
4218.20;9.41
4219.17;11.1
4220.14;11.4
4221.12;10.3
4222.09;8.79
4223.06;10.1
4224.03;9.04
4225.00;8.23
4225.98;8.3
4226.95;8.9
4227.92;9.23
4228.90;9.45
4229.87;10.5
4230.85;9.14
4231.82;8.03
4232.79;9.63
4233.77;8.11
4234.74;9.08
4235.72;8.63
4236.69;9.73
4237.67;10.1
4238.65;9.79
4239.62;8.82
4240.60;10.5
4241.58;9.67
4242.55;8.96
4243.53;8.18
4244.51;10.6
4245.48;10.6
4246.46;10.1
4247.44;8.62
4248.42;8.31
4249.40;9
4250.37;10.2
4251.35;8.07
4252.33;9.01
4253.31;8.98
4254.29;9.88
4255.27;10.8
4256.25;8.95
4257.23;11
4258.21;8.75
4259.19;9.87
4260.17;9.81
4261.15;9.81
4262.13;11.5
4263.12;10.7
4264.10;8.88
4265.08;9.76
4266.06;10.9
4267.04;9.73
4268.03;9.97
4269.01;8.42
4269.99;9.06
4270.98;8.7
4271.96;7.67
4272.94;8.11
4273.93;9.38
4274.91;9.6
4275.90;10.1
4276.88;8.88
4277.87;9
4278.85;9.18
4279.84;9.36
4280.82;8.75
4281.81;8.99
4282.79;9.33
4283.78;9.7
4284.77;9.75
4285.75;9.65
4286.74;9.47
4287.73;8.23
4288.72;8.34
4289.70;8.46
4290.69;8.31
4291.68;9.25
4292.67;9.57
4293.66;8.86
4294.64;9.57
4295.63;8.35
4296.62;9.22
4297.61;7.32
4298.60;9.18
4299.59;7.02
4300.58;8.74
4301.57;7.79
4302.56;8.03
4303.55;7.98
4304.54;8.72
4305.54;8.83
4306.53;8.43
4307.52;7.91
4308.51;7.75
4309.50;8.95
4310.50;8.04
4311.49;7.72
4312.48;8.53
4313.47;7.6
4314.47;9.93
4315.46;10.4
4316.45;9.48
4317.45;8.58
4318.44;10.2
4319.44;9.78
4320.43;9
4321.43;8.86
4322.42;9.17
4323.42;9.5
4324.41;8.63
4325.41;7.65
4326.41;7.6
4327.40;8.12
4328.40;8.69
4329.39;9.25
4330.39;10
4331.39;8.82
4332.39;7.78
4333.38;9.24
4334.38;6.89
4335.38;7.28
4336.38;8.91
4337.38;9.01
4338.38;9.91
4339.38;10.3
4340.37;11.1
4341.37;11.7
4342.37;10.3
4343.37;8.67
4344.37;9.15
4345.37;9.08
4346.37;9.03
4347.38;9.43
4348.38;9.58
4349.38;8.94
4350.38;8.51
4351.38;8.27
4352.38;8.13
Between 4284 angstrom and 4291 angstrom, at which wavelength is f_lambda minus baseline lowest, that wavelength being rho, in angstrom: 4287.73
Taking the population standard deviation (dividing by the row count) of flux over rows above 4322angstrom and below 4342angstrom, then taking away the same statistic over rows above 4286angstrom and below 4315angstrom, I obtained 0.5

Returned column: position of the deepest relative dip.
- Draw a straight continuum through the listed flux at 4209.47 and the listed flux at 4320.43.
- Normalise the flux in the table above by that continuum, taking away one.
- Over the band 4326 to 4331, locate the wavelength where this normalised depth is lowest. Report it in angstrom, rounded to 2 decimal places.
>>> 4326.41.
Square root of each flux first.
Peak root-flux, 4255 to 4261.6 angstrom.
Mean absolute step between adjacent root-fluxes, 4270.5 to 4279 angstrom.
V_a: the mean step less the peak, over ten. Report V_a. -0.321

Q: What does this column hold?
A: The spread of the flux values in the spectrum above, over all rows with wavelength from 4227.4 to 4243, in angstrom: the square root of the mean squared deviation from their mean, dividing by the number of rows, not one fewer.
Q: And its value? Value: 0.71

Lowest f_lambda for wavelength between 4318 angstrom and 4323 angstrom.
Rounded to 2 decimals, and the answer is 8.86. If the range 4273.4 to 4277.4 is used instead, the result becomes 8.88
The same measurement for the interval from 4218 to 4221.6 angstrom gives 9.41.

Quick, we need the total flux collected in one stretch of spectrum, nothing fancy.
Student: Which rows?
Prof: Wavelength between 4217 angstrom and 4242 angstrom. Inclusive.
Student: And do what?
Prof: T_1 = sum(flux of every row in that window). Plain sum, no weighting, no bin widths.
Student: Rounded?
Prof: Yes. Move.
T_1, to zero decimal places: 245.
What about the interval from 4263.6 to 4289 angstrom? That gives 239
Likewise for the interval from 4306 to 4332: 229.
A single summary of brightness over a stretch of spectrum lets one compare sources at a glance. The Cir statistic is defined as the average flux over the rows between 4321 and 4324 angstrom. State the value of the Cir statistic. 9.2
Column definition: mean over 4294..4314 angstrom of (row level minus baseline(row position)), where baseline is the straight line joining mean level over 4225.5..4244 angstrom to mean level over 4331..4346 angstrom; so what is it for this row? -0.9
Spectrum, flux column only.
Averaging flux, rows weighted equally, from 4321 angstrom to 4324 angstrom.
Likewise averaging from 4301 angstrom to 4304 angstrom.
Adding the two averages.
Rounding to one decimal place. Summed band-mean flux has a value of 17.1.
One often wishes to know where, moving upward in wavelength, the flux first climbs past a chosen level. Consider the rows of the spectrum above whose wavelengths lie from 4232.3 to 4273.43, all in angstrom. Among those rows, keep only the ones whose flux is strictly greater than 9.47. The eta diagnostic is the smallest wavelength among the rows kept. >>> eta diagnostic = 4232.79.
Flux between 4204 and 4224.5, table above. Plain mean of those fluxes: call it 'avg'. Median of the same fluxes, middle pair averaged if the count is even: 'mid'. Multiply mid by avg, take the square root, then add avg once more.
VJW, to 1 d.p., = 19.2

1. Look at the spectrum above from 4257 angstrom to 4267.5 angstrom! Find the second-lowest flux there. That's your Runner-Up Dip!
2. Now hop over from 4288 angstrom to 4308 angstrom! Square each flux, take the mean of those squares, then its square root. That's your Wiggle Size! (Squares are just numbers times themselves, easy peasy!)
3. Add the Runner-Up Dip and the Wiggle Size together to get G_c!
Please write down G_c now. 17.4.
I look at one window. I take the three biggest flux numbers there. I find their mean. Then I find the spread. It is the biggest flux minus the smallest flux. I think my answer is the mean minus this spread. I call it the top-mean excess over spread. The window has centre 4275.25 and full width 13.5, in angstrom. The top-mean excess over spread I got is 7.3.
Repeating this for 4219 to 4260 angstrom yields 7.8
